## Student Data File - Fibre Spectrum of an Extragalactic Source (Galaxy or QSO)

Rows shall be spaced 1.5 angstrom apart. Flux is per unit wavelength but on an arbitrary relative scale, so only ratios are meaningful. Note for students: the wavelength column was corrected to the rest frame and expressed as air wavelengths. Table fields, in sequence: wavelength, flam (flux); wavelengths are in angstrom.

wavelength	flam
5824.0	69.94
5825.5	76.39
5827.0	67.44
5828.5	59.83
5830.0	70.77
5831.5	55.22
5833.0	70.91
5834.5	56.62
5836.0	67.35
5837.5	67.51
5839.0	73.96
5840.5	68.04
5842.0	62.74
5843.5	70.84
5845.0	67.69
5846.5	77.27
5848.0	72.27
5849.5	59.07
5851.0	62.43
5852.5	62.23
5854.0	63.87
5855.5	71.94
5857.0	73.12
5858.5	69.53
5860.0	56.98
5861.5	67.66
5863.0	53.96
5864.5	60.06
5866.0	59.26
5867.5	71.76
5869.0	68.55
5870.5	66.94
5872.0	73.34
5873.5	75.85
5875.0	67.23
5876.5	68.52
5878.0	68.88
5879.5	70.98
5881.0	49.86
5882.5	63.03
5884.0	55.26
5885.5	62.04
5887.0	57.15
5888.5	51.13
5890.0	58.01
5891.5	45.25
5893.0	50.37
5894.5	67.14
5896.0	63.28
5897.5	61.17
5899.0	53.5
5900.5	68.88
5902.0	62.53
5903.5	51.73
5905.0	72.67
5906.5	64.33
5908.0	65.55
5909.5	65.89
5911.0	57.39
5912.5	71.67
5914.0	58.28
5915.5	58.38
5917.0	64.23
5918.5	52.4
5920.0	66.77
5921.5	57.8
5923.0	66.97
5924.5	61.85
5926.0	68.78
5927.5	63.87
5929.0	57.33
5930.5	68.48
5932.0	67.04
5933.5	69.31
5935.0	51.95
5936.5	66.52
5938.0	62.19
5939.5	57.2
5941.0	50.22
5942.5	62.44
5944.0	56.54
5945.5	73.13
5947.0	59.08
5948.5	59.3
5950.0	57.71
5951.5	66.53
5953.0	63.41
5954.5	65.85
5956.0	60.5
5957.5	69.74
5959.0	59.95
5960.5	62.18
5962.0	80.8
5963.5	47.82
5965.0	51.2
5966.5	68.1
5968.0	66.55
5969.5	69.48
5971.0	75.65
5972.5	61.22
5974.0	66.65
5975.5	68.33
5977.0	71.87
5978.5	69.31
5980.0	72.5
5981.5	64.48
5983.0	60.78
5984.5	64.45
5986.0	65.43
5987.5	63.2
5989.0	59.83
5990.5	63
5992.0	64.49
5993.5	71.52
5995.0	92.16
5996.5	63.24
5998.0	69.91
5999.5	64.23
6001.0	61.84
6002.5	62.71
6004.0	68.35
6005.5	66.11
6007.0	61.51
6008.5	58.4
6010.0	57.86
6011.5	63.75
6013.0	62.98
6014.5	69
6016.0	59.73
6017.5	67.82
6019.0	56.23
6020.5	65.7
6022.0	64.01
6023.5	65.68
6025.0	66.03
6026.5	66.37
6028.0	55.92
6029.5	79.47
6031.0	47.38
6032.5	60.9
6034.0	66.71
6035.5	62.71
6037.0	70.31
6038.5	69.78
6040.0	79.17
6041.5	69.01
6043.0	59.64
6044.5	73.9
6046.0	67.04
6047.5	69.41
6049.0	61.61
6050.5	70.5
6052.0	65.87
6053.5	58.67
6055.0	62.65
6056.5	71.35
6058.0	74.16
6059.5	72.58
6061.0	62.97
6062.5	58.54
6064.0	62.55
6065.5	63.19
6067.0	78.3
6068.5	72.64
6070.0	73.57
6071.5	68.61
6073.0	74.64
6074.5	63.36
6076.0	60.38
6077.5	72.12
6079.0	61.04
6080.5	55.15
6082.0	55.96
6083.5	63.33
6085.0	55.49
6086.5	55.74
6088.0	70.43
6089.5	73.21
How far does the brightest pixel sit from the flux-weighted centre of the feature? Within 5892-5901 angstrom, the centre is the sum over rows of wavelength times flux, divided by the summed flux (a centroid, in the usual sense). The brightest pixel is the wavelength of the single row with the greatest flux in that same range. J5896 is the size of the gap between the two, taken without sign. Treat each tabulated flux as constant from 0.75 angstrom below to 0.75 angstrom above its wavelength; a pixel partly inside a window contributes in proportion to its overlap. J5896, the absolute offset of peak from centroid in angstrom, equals 3.6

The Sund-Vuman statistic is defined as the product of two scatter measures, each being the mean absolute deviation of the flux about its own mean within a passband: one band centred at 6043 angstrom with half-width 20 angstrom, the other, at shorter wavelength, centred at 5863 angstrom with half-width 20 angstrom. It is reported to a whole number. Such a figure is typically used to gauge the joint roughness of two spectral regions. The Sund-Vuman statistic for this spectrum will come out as 29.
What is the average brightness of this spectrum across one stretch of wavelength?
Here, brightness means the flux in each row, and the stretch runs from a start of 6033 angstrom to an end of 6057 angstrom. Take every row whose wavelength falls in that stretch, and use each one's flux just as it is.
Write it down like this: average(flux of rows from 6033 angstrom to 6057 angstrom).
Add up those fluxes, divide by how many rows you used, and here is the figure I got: 67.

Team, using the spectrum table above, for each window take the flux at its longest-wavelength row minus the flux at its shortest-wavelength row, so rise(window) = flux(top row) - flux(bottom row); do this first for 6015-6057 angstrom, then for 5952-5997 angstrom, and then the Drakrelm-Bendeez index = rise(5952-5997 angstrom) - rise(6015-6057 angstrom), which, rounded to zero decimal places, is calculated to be -12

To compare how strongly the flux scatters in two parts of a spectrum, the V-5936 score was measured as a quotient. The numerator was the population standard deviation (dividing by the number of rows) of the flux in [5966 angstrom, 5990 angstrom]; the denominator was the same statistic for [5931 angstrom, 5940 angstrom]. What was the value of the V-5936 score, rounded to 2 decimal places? 0.71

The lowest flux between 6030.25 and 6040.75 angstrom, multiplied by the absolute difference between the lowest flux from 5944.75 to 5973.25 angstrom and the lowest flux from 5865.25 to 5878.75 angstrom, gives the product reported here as 542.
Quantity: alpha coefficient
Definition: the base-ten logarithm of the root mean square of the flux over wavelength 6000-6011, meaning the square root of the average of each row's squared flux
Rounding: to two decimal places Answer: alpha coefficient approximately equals 1.80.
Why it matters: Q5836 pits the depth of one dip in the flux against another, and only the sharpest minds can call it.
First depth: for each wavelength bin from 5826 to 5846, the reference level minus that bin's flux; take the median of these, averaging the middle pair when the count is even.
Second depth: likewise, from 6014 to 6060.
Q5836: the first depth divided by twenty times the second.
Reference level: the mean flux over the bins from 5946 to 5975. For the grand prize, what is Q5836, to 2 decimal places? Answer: 0.07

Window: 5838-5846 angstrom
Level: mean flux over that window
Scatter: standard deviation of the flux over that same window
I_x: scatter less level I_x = -65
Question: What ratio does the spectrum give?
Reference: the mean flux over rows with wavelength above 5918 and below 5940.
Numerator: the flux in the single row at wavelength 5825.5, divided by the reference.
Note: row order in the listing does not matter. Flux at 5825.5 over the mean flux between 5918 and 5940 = 1.22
